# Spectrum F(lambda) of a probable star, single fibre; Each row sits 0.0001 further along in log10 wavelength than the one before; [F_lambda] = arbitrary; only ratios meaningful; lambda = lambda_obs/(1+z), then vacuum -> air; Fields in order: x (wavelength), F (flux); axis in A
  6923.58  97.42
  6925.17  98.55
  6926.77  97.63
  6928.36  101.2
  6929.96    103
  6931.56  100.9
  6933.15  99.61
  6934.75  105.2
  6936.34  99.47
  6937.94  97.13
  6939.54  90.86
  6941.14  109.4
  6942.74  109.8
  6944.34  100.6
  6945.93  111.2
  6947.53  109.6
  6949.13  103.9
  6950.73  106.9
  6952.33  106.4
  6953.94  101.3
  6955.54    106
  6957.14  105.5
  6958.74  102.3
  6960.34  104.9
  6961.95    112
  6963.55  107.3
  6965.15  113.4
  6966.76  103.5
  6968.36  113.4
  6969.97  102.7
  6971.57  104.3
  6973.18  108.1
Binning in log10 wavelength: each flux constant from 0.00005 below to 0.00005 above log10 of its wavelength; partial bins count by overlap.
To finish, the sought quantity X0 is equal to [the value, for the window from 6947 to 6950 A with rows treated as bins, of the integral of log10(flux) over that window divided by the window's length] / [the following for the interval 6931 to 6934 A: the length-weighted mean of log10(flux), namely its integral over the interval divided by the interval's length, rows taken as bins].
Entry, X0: 1.012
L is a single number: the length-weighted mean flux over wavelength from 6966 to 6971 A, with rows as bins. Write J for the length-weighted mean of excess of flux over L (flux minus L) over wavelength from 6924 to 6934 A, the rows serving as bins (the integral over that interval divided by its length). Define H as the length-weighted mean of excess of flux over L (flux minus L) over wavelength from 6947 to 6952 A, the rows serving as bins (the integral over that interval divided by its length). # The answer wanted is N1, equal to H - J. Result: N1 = 7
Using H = 0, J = -6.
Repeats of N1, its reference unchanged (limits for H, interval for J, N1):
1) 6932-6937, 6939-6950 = -4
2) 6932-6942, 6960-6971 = -8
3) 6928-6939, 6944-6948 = -7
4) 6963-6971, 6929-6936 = 6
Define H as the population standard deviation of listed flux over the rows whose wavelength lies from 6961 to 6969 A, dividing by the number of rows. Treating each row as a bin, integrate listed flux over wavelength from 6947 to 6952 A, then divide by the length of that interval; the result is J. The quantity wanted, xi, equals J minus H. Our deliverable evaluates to 103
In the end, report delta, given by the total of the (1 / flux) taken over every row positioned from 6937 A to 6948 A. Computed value 0.07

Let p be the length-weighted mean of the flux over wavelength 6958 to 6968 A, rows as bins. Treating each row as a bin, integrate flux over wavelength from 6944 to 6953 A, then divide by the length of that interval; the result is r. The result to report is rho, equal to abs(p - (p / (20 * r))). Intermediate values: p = 108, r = 106.8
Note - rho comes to 107.5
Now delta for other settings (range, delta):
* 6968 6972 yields 0.03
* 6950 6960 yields 0.06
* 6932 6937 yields 0.03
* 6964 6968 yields 0.02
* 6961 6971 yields 0.06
